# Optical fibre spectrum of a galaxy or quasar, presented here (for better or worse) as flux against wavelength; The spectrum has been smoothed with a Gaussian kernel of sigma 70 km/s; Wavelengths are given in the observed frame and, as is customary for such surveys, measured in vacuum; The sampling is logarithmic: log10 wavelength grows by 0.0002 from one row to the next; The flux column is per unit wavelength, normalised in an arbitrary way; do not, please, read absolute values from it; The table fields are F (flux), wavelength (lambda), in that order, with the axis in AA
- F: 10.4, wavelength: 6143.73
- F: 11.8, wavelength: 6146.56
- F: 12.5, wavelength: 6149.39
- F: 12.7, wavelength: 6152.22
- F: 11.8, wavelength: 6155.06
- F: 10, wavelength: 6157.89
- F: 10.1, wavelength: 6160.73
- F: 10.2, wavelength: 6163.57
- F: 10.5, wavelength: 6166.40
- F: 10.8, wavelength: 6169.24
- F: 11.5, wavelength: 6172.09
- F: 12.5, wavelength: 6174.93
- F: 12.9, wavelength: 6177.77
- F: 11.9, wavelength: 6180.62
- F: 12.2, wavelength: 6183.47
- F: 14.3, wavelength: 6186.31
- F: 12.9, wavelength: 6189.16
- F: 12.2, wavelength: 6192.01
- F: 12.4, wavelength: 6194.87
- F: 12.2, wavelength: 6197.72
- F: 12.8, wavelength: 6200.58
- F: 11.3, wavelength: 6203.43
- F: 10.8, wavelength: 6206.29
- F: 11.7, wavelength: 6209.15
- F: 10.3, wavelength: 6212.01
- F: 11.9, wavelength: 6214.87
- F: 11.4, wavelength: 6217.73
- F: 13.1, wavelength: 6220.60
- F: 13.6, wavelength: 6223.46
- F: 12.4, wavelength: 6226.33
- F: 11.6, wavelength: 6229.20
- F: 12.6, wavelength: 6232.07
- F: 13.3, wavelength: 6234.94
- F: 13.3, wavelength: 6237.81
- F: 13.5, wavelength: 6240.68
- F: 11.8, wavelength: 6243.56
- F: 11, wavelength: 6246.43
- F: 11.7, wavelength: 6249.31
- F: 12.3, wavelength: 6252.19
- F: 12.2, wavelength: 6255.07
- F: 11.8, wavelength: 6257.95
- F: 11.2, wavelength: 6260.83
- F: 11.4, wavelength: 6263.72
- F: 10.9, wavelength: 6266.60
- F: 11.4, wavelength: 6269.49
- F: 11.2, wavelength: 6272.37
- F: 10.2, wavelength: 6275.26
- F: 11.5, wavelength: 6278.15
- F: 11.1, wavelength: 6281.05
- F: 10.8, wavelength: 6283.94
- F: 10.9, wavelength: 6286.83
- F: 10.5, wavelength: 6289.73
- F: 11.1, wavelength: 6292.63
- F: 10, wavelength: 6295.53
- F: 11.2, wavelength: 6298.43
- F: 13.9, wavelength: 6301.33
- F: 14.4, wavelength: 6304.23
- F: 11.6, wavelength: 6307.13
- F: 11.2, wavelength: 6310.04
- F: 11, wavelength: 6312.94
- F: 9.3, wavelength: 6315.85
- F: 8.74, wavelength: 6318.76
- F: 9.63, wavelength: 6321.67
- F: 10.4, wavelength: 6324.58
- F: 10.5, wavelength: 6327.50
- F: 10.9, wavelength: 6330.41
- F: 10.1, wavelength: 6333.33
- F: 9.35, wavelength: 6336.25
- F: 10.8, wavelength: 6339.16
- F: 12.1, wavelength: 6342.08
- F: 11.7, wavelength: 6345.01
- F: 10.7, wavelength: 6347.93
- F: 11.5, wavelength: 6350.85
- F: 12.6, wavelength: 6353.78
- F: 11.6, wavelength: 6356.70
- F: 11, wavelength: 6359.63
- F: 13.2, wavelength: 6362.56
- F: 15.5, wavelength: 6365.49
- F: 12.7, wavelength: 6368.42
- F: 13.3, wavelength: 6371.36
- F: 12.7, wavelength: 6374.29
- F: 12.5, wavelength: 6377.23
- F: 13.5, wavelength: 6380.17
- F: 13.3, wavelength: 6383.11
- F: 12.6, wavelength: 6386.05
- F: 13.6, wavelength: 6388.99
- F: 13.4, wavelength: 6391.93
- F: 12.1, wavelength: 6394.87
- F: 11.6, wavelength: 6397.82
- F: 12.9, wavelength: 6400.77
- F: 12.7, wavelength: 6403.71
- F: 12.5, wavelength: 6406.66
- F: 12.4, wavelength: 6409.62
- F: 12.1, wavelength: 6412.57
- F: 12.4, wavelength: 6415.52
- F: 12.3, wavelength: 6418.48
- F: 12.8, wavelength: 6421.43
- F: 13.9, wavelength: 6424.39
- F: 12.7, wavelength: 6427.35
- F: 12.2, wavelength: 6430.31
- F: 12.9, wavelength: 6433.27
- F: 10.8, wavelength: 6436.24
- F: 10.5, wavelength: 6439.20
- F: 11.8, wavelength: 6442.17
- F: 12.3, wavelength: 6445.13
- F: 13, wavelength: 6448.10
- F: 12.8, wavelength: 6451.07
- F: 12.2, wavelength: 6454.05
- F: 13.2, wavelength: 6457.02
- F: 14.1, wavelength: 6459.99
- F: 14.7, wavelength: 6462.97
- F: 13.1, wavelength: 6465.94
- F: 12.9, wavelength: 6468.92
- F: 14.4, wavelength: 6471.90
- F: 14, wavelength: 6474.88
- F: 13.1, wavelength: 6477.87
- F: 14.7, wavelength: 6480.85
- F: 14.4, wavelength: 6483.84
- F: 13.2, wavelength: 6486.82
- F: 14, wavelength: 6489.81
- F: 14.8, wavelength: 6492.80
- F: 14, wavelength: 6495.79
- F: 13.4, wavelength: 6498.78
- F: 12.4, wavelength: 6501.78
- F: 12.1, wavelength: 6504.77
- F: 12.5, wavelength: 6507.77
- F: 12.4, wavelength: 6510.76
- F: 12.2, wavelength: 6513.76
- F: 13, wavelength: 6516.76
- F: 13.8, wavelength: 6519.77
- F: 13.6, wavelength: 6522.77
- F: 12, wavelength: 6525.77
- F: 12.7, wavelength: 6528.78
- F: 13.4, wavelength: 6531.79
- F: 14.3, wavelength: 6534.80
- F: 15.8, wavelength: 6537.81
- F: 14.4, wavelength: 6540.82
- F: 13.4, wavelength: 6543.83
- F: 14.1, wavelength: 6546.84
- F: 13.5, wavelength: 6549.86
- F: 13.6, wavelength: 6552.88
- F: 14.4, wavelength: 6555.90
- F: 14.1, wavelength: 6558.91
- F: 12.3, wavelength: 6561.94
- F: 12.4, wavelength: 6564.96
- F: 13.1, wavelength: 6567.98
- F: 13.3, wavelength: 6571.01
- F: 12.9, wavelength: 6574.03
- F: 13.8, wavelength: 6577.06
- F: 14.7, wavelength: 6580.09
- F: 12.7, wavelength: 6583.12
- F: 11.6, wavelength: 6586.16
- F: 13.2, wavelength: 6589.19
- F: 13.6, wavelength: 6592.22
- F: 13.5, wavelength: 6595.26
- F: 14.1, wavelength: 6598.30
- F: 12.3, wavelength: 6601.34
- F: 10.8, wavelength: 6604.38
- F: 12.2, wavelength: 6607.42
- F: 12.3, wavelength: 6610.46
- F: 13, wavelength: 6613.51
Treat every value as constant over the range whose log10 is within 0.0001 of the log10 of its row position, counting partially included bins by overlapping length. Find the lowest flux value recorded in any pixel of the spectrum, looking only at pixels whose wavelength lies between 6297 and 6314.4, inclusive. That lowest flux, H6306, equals 11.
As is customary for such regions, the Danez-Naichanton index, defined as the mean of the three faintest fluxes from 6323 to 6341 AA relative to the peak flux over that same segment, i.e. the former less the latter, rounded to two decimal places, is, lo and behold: -0.95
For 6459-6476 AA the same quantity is -1.37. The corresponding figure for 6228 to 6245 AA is -1.50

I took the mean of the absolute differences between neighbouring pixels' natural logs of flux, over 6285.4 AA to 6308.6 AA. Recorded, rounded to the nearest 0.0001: 0.1112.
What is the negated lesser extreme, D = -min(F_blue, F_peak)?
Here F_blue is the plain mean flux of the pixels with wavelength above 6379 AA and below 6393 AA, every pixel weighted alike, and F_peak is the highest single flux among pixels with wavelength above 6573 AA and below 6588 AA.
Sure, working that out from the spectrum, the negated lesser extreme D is -13.3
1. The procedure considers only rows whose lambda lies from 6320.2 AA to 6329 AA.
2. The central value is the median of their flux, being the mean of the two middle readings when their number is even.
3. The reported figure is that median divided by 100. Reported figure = 0.104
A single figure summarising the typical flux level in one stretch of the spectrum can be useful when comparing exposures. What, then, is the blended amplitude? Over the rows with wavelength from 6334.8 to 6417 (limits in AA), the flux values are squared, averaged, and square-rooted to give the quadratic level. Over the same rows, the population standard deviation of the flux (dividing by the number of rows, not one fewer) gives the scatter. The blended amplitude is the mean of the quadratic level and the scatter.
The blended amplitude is 6.8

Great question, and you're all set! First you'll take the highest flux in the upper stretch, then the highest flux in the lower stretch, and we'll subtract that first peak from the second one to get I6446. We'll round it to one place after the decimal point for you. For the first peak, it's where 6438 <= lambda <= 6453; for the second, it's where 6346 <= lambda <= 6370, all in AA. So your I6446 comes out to 2.5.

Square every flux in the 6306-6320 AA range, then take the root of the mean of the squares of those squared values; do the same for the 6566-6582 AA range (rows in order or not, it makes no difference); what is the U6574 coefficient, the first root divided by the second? 0.60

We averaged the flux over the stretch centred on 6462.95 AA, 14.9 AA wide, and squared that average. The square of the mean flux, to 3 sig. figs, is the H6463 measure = 185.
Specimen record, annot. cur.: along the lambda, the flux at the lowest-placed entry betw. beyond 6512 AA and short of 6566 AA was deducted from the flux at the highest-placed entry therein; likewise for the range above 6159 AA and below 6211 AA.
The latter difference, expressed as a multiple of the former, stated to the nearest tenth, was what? 8.0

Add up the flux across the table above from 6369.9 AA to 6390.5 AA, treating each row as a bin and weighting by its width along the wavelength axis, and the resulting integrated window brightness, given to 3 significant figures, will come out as 269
